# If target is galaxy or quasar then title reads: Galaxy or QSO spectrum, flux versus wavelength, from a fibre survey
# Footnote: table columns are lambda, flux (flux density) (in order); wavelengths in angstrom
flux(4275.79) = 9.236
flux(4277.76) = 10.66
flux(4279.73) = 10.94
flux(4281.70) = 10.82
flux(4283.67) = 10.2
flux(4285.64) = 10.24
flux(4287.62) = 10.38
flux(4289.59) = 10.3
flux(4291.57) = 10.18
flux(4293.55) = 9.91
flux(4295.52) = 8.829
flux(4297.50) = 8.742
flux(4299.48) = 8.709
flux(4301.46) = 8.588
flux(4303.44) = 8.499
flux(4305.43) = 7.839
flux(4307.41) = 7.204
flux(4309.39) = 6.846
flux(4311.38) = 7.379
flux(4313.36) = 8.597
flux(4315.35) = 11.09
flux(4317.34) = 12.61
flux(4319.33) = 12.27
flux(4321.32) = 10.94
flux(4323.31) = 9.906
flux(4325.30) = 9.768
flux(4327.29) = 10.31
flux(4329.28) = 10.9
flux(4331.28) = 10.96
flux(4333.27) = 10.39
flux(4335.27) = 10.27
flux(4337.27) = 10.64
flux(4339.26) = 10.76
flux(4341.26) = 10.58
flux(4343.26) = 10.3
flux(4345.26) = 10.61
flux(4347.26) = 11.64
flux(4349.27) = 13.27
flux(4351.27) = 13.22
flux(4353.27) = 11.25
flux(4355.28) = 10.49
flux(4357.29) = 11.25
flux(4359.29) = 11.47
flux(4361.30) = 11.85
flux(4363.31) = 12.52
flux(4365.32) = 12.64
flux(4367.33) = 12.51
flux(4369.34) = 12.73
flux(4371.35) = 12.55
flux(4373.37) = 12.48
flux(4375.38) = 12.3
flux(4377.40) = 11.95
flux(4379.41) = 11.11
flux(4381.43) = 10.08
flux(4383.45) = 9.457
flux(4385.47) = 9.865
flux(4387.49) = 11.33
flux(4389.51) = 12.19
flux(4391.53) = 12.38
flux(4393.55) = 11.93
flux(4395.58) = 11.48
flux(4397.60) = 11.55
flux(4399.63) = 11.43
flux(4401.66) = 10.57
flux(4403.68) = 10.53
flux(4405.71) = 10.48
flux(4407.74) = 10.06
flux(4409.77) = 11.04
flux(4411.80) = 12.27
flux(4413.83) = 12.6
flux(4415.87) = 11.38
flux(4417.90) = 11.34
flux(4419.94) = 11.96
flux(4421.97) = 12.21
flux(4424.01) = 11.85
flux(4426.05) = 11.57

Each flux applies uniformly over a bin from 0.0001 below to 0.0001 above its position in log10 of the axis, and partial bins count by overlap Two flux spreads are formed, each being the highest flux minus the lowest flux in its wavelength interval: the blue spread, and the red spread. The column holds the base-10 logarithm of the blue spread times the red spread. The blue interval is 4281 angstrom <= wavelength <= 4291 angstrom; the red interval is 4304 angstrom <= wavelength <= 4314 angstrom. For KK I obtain 0.0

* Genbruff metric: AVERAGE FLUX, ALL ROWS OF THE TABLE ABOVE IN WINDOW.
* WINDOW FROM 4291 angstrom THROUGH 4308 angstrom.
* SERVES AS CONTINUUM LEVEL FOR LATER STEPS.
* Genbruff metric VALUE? 8.7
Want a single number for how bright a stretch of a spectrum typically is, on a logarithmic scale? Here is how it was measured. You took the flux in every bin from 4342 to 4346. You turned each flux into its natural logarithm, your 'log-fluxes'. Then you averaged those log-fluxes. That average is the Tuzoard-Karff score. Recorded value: 2.35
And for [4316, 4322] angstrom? 2.48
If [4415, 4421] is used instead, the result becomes 2.45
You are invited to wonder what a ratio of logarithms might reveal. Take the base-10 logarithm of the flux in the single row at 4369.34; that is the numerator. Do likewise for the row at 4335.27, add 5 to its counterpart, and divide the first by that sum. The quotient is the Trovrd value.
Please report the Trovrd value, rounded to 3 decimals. 0.184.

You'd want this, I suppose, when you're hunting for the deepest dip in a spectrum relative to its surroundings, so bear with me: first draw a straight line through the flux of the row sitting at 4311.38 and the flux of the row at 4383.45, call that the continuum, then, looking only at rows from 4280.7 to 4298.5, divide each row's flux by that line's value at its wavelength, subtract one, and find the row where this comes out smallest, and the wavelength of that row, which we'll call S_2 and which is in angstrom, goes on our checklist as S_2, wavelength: 4297.50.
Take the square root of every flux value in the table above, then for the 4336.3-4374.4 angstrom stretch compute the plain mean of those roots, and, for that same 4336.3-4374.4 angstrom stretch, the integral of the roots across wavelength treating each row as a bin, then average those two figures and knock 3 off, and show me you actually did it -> 64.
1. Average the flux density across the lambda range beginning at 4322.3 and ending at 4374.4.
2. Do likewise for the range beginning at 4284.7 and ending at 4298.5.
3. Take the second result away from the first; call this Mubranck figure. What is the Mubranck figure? 1.6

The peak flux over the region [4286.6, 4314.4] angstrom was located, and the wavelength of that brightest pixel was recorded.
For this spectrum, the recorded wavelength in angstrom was 4287.62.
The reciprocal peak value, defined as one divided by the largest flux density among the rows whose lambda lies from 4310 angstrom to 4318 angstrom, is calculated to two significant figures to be 0.079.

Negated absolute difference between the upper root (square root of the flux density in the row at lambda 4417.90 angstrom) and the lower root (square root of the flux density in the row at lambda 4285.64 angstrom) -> -0.17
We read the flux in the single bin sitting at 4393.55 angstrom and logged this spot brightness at 11.93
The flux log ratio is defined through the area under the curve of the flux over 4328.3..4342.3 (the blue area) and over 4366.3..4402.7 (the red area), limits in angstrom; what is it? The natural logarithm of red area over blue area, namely 1.0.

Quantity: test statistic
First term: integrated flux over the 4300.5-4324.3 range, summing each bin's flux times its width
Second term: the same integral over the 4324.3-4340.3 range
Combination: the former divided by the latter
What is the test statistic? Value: 1.3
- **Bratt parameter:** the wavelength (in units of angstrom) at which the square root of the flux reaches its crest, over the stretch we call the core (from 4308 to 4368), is 4349.27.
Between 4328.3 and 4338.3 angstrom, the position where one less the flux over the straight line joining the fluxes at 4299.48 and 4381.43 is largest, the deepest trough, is 4335.27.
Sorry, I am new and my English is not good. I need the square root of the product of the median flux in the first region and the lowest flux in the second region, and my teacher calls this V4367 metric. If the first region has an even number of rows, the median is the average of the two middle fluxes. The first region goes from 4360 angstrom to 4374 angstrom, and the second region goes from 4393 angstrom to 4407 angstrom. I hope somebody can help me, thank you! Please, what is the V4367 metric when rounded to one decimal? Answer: 11.5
